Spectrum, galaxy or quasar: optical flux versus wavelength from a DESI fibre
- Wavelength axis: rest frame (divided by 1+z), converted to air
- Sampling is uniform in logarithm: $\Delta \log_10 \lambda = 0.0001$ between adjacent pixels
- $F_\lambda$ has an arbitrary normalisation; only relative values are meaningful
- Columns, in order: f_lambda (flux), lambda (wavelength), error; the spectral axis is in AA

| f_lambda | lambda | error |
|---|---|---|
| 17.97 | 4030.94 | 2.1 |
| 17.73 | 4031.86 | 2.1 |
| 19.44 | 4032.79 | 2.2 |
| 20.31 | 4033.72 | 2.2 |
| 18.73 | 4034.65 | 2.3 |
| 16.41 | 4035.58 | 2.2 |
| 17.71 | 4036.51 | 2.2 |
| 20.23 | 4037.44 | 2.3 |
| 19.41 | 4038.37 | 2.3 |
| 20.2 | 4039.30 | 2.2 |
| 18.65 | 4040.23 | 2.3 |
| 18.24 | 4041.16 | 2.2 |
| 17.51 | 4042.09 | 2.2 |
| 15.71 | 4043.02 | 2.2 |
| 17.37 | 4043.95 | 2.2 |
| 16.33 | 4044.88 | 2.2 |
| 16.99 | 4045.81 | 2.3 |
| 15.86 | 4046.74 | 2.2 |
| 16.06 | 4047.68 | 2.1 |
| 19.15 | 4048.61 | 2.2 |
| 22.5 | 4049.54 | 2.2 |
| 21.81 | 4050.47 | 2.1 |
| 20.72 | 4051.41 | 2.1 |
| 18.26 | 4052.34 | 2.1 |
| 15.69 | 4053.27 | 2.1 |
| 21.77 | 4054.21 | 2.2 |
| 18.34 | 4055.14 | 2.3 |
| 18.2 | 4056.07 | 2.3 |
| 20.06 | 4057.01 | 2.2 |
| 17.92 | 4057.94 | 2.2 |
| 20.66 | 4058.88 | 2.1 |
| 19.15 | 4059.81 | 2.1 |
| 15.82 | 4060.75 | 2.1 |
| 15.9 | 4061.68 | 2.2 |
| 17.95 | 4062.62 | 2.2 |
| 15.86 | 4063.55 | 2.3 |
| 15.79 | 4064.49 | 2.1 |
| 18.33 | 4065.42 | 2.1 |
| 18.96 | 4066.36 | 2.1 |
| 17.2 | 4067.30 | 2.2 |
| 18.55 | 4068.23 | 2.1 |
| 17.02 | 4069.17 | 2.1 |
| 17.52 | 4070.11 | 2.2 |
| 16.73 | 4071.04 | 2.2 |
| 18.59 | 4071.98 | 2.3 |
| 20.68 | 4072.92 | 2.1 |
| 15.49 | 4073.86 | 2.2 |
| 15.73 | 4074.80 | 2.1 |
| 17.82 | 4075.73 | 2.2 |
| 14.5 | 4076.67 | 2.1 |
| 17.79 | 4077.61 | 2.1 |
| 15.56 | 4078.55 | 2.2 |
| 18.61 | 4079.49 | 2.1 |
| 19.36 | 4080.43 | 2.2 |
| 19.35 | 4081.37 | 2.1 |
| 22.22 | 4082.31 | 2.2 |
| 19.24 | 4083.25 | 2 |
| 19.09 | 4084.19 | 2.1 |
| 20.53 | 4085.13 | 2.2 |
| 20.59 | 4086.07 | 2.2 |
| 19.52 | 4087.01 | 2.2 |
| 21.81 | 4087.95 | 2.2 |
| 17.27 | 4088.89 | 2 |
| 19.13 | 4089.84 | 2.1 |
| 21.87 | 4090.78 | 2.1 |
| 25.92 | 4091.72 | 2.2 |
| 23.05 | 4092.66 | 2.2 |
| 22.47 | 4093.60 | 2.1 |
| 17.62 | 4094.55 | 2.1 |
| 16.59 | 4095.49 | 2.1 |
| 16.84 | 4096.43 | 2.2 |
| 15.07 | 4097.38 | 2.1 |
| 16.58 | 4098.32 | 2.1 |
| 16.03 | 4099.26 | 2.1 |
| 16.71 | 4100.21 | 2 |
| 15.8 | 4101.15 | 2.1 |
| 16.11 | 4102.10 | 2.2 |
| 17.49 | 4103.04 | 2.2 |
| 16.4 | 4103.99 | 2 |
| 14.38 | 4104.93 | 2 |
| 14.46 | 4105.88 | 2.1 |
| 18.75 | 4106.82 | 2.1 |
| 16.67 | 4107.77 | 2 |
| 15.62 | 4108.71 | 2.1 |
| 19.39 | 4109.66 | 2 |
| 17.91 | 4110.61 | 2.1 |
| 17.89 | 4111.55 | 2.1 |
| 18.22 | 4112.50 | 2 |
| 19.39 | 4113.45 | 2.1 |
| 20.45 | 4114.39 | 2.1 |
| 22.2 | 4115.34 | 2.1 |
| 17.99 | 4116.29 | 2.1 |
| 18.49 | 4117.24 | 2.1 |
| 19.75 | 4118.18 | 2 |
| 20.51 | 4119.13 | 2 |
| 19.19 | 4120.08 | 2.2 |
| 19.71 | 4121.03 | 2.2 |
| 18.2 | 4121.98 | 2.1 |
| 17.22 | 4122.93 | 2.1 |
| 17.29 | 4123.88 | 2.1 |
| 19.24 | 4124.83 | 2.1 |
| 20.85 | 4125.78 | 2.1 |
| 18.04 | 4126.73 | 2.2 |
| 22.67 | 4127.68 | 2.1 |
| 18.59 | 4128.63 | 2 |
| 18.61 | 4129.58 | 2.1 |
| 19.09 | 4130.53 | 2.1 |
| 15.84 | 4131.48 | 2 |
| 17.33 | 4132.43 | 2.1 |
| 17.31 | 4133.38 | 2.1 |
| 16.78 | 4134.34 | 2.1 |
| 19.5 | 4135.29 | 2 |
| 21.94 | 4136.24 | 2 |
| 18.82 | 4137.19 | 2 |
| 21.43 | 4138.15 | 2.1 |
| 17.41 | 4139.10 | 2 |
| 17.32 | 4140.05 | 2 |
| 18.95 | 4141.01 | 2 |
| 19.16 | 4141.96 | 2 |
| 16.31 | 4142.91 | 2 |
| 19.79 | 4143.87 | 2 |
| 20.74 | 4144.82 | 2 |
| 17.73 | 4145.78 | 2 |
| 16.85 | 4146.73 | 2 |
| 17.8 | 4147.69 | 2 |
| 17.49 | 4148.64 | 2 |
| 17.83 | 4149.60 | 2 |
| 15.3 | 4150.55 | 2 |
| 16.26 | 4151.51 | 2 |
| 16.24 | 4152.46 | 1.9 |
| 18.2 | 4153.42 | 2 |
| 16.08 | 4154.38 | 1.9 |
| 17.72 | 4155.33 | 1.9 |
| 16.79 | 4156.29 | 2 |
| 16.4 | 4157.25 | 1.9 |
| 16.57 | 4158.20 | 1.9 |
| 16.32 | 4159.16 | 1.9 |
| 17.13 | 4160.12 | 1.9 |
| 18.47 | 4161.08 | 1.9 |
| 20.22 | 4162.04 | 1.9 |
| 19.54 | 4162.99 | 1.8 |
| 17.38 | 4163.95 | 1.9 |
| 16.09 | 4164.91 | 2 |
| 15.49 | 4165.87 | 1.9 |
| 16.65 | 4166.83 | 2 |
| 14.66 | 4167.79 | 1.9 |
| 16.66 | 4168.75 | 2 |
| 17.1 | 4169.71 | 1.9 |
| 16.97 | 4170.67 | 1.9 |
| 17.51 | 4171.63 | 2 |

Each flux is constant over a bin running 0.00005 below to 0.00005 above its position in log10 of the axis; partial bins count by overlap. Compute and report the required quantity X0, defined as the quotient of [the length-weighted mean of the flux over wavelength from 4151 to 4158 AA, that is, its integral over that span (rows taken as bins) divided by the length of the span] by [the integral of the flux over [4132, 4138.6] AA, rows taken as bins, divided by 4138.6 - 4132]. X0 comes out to 0.88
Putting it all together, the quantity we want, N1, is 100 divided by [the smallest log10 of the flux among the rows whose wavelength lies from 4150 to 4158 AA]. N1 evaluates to 84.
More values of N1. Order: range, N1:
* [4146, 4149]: 82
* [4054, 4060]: 80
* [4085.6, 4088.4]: 77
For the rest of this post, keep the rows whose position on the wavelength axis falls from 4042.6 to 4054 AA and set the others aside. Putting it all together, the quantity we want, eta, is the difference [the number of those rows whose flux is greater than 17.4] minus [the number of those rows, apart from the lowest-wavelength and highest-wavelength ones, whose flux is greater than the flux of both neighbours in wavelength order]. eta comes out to 2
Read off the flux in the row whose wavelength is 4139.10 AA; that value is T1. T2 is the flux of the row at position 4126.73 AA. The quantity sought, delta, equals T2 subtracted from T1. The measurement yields -0.63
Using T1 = 17.41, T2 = 18.04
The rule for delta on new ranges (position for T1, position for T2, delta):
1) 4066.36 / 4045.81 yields 1.97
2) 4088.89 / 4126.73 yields -0.77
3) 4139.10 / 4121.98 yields -0.79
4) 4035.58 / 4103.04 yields -1.08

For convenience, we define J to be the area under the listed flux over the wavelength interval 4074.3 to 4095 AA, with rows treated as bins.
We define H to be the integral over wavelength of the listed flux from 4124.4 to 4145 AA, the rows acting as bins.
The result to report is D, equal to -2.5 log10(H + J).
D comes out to -7.25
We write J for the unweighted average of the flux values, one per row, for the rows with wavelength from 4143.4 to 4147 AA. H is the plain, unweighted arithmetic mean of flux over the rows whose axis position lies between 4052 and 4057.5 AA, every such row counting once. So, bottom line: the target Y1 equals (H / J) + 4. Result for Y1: 5.00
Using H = 18.7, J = 18.8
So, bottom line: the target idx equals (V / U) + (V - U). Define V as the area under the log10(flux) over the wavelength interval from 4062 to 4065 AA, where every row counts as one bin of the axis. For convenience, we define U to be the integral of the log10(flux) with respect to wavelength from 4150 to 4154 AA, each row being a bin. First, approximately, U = 4.87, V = 3.7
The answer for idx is -0.5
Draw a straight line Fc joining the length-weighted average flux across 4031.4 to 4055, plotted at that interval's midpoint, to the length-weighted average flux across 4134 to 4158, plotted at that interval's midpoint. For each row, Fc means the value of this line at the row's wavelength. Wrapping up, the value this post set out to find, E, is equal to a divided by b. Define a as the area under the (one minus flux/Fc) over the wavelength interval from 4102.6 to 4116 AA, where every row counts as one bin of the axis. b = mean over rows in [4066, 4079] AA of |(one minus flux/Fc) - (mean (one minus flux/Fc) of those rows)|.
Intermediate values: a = 0.3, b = 0.07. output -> 4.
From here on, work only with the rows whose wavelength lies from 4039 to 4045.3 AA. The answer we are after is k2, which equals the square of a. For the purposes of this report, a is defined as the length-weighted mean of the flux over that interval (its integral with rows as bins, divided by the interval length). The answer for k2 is 312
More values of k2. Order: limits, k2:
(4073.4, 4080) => 273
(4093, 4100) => 302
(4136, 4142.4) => 368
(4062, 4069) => 305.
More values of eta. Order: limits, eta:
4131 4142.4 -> 4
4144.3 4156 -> 3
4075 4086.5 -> 7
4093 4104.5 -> -1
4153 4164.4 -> 2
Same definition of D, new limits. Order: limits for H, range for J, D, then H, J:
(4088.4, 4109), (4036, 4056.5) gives -7.18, 366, 379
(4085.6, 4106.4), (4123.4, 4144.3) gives -7.22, 380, 392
